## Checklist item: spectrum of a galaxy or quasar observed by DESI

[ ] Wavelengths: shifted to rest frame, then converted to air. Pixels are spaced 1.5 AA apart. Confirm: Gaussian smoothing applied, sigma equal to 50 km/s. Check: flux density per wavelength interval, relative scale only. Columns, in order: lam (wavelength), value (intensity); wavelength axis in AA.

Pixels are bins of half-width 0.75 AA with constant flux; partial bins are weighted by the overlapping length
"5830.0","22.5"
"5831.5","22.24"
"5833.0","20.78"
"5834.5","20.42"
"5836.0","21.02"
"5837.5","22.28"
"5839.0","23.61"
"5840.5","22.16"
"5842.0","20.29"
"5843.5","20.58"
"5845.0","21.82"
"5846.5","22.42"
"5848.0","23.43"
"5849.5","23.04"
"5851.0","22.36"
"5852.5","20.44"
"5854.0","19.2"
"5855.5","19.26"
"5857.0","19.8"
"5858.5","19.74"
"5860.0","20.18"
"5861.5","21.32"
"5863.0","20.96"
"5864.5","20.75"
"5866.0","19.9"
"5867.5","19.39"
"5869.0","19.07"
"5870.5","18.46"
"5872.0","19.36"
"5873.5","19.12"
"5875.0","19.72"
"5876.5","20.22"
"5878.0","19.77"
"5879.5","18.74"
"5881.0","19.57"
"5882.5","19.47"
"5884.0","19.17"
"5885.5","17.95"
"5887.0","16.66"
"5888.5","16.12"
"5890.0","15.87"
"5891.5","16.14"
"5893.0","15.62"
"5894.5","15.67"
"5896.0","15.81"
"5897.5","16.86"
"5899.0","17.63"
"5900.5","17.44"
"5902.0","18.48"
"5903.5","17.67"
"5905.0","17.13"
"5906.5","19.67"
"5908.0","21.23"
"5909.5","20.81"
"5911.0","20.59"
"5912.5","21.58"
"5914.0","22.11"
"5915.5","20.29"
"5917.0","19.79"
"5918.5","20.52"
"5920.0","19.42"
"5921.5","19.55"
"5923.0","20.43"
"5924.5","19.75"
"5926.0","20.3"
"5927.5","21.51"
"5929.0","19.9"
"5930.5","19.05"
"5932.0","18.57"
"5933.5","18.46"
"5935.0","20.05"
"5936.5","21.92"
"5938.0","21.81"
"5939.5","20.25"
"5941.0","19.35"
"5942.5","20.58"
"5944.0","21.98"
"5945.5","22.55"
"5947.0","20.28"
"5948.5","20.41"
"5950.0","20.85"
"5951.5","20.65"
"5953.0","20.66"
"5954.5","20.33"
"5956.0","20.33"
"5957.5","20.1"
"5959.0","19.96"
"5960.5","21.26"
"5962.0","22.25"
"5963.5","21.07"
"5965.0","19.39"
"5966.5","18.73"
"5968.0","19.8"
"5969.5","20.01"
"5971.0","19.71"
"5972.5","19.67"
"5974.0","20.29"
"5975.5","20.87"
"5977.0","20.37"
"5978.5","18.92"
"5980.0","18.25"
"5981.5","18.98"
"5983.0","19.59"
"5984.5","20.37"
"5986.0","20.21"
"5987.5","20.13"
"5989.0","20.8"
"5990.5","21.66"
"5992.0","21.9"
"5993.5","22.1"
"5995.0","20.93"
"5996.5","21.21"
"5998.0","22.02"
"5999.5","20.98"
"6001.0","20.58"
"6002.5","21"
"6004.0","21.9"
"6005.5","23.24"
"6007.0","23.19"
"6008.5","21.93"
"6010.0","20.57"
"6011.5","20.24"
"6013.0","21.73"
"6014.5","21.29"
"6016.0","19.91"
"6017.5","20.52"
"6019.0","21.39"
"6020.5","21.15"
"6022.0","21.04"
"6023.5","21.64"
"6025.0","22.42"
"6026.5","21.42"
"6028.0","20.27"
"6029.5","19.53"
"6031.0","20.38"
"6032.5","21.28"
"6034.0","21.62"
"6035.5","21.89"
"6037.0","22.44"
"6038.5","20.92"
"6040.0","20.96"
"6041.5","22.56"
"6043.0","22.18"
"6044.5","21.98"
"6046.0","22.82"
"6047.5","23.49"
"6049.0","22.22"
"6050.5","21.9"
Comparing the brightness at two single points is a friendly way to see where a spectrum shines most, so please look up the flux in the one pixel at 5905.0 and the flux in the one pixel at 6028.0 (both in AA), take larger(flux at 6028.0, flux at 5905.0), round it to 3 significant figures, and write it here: 20.3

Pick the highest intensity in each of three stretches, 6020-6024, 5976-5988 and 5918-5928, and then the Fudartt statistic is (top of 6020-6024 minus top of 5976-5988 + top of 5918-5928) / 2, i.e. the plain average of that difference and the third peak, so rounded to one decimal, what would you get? 11.4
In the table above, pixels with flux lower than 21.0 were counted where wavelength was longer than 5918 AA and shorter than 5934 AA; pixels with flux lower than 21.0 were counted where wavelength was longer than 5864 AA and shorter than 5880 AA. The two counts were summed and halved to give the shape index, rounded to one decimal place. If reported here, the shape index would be 10.5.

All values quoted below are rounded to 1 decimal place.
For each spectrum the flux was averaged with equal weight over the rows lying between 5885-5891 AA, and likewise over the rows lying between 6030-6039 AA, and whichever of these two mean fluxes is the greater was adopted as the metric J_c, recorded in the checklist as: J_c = 21.4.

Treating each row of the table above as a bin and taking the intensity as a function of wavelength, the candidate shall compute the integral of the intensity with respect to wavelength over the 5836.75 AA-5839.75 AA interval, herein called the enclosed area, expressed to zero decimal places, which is 69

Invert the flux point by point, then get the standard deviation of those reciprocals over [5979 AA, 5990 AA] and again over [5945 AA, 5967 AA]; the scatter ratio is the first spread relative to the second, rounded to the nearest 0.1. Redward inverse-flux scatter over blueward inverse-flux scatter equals 1.0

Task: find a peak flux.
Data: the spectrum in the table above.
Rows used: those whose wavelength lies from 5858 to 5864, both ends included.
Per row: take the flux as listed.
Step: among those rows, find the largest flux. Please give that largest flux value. 21.32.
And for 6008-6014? 21.93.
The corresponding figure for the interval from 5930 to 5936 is 20.05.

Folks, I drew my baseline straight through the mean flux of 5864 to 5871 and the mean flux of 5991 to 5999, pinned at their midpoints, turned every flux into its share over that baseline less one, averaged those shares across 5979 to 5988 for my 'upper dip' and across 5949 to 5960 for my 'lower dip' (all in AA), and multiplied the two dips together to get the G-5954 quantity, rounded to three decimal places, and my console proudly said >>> 0.002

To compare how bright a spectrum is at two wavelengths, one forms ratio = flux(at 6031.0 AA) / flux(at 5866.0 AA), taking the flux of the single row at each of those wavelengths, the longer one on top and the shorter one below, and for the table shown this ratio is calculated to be 1.02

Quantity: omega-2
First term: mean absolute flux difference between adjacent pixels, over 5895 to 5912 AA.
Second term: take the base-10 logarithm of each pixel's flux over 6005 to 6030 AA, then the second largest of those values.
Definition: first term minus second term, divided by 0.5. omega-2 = -0.90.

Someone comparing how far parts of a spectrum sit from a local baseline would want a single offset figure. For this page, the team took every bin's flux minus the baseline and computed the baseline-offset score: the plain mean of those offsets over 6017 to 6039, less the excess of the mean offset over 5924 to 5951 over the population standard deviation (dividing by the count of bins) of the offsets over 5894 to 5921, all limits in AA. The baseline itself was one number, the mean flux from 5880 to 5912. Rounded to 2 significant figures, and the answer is 2.7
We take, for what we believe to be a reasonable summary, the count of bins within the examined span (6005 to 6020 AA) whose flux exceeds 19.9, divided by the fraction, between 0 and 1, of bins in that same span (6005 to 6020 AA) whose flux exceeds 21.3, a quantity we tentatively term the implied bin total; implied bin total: 20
